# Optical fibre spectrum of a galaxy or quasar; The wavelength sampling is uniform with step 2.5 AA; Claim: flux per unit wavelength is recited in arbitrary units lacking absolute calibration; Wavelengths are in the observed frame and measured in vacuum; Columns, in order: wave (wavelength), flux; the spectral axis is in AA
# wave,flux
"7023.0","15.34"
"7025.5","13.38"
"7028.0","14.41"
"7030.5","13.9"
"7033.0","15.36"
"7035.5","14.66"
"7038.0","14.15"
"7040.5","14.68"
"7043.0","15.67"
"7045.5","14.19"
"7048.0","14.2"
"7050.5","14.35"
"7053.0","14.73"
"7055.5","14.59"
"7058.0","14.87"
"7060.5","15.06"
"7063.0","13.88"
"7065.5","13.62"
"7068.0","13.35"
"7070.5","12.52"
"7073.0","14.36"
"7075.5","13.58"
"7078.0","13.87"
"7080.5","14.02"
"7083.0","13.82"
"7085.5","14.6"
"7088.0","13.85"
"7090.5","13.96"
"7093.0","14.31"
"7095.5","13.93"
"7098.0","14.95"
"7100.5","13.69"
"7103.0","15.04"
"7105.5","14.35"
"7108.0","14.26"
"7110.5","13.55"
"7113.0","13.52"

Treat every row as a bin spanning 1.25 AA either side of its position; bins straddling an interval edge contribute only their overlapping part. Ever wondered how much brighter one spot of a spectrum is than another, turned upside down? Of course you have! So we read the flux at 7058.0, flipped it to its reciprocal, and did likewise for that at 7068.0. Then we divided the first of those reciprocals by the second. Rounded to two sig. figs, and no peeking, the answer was 0.90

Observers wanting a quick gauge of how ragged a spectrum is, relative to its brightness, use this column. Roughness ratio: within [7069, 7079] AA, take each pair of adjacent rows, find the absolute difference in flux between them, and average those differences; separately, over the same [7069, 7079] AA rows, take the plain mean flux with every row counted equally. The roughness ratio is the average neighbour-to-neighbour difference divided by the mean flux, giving 0.071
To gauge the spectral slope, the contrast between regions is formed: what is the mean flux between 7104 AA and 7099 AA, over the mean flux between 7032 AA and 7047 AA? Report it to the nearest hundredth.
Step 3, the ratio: 0.97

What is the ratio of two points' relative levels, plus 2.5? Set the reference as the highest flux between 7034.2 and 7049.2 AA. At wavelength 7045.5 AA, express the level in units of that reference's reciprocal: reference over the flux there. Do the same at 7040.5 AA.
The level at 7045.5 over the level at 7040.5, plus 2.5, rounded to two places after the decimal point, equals 3.53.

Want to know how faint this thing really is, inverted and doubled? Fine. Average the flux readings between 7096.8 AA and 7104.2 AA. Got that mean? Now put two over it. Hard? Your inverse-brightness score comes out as 0.137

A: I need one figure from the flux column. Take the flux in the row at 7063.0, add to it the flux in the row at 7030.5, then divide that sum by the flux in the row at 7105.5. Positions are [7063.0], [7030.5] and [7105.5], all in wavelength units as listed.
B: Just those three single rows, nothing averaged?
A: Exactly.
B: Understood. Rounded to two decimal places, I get 1.94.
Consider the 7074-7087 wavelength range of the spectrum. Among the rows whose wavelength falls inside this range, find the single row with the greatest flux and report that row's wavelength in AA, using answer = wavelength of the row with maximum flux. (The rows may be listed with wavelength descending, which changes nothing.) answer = 7085.5 AA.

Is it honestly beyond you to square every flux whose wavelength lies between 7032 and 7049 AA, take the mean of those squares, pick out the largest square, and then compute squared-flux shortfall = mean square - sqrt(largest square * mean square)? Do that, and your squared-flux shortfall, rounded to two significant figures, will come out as -14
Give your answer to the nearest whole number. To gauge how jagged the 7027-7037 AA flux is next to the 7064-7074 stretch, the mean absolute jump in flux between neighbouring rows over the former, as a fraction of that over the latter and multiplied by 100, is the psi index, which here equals 91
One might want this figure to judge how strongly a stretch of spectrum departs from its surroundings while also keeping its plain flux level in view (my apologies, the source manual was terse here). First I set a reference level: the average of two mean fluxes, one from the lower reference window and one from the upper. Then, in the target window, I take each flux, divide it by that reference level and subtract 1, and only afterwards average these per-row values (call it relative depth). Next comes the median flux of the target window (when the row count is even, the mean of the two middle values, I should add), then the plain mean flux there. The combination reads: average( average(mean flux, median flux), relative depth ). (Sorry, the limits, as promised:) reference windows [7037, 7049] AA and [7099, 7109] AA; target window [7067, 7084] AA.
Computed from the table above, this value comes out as 6.84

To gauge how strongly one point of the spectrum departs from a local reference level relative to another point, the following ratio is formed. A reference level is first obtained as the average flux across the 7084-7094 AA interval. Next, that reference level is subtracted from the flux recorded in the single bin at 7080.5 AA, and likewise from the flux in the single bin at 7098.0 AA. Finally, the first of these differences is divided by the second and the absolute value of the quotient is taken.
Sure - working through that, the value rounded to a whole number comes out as 0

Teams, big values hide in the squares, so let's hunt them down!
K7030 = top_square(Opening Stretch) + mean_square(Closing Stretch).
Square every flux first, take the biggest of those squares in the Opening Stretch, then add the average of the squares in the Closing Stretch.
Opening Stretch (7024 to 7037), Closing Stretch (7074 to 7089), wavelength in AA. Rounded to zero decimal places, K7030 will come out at 431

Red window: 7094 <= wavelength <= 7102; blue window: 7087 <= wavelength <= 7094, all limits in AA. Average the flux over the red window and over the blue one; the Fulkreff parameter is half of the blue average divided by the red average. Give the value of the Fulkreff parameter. 0.49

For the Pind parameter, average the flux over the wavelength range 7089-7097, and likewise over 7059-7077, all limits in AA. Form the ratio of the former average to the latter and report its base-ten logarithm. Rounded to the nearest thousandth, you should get 0.009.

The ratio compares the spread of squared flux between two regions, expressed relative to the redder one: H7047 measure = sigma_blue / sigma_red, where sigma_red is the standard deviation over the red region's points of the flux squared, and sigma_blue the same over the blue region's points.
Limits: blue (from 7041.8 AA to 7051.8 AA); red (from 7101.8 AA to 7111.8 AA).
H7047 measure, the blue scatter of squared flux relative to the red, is 1.2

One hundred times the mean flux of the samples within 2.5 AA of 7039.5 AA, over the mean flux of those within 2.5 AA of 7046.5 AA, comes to 102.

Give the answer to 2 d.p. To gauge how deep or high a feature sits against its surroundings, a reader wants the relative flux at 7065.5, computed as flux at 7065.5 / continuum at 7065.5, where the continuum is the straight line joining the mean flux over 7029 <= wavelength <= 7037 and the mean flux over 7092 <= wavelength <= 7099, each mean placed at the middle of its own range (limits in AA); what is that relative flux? 0.94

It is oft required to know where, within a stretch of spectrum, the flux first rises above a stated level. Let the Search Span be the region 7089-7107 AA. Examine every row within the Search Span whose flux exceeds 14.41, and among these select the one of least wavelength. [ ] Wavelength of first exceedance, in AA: 7098.0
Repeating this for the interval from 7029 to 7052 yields 7033.0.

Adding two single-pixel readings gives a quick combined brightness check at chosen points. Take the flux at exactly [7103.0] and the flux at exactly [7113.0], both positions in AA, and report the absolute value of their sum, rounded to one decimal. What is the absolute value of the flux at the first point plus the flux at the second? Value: 28.6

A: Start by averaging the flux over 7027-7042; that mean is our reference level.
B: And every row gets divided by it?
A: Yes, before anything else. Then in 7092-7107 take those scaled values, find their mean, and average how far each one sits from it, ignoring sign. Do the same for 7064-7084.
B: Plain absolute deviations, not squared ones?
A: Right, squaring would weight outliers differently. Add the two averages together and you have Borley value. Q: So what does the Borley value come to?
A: 0.054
